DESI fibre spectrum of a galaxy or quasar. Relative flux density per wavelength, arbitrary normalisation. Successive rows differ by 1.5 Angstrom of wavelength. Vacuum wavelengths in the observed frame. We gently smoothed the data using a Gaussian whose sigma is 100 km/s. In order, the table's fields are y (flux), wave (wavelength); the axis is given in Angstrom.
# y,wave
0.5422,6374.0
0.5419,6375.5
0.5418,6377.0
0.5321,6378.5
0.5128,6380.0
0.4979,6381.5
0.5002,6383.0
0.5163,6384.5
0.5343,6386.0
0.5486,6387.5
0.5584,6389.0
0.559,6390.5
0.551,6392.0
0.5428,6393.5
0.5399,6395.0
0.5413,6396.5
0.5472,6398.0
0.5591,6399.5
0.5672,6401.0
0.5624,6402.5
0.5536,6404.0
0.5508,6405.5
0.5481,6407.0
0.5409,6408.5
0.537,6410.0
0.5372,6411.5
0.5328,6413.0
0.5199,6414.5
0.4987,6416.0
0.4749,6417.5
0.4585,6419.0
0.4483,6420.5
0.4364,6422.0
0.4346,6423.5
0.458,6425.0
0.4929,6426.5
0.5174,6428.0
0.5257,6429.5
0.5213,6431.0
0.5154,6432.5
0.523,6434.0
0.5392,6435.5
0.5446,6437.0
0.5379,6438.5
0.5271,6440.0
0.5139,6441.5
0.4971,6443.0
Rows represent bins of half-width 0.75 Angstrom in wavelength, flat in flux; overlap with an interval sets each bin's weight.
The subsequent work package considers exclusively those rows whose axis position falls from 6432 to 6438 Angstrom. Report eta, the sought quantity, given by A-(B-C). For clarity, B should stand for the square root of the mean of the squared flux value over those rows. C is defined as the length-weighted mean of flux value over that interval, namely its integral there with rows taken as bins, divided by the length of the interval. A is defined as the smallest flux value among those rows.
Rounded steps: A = 0.5154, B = 0.53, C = 0.531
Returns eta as 0.516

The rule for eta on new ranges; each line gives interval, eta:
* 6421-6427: 0.432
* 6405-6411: 0.536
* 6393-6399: 0.541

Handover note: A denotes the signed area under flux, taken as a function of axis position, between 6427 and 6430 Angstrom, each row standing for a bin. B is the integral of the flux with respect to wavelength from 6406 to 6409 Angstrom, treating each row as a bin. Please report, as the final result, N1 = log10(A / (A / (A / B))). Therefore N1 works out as -0.022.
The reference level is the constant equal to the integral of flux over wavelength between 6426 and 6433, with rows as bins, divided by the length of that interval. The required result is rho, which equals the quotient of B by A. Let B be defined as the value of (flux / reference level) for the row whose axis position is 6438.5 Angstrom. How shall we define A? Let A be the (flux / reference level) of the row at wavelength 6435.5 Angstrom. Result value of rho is 1.00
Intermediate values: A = 1.05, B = 1.04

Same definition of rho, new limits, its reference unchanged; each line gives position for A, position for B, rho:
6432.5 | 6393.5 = 1.05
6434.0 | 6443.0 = 0.95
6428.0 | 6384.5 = 1.00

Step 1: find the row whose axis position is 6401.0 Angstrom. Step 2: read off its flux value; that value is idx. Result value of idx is 0.5672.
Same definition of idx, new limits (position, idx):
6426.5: 0.4929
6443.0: 0.4971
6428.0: 0.5174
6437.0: 0.5446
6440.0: 0.5271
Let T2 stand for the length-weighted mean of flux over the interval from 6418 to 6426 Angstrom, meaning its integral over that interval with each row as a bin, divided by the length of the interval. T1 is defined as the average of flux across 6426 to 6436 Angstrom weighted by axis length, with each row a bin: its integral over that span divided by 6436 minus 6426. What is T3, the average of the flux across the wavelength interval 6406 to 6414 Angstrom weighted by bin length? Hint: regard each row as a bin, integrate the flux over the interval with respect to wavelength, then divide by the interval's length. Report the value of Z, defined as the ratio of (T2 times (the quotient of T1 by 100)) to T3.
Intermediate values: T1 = 0.519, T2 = 0.449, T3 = 0.539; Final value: 0.0043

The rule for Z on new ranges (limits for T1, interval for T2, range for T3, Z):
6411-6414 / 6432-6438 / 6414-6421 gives 0.0059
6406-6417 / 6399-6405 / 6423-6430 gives 0.0061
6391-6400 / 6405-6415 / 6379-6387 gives 0.0057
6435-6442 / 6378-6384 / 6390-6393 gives 0.0049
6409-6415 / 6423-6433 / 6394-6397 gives 0.0049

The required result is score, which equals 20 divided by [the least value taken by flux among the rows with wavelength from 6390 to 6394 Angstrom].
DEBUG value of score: 37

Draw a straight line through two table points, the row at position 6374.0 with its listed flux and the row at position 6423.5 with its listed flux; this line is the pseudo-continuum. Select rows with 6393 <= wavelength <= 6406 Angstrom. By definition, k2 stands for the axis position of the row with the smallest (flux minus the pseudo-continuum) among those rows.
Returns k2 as 6393.5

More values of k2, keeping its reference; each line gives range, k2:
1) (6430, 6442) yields 6432.5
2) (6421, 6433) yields 6422.0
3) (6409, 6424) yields 6422.0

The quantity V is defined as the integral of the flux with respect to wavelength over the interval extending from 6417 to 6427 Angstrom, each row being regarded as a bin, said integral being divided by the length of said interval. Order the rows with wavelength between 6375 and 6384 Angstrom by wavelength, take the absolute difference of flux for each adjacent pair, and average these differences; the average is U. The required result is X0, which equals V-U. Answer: 0.45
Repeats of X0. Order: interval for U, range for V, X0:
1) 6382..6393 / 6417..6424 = 0.44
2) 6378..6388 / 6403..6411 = 0.53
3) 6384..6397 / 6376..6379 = 0.53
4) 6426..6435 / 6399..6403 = 0.55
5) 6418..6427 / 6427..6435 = 0.50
